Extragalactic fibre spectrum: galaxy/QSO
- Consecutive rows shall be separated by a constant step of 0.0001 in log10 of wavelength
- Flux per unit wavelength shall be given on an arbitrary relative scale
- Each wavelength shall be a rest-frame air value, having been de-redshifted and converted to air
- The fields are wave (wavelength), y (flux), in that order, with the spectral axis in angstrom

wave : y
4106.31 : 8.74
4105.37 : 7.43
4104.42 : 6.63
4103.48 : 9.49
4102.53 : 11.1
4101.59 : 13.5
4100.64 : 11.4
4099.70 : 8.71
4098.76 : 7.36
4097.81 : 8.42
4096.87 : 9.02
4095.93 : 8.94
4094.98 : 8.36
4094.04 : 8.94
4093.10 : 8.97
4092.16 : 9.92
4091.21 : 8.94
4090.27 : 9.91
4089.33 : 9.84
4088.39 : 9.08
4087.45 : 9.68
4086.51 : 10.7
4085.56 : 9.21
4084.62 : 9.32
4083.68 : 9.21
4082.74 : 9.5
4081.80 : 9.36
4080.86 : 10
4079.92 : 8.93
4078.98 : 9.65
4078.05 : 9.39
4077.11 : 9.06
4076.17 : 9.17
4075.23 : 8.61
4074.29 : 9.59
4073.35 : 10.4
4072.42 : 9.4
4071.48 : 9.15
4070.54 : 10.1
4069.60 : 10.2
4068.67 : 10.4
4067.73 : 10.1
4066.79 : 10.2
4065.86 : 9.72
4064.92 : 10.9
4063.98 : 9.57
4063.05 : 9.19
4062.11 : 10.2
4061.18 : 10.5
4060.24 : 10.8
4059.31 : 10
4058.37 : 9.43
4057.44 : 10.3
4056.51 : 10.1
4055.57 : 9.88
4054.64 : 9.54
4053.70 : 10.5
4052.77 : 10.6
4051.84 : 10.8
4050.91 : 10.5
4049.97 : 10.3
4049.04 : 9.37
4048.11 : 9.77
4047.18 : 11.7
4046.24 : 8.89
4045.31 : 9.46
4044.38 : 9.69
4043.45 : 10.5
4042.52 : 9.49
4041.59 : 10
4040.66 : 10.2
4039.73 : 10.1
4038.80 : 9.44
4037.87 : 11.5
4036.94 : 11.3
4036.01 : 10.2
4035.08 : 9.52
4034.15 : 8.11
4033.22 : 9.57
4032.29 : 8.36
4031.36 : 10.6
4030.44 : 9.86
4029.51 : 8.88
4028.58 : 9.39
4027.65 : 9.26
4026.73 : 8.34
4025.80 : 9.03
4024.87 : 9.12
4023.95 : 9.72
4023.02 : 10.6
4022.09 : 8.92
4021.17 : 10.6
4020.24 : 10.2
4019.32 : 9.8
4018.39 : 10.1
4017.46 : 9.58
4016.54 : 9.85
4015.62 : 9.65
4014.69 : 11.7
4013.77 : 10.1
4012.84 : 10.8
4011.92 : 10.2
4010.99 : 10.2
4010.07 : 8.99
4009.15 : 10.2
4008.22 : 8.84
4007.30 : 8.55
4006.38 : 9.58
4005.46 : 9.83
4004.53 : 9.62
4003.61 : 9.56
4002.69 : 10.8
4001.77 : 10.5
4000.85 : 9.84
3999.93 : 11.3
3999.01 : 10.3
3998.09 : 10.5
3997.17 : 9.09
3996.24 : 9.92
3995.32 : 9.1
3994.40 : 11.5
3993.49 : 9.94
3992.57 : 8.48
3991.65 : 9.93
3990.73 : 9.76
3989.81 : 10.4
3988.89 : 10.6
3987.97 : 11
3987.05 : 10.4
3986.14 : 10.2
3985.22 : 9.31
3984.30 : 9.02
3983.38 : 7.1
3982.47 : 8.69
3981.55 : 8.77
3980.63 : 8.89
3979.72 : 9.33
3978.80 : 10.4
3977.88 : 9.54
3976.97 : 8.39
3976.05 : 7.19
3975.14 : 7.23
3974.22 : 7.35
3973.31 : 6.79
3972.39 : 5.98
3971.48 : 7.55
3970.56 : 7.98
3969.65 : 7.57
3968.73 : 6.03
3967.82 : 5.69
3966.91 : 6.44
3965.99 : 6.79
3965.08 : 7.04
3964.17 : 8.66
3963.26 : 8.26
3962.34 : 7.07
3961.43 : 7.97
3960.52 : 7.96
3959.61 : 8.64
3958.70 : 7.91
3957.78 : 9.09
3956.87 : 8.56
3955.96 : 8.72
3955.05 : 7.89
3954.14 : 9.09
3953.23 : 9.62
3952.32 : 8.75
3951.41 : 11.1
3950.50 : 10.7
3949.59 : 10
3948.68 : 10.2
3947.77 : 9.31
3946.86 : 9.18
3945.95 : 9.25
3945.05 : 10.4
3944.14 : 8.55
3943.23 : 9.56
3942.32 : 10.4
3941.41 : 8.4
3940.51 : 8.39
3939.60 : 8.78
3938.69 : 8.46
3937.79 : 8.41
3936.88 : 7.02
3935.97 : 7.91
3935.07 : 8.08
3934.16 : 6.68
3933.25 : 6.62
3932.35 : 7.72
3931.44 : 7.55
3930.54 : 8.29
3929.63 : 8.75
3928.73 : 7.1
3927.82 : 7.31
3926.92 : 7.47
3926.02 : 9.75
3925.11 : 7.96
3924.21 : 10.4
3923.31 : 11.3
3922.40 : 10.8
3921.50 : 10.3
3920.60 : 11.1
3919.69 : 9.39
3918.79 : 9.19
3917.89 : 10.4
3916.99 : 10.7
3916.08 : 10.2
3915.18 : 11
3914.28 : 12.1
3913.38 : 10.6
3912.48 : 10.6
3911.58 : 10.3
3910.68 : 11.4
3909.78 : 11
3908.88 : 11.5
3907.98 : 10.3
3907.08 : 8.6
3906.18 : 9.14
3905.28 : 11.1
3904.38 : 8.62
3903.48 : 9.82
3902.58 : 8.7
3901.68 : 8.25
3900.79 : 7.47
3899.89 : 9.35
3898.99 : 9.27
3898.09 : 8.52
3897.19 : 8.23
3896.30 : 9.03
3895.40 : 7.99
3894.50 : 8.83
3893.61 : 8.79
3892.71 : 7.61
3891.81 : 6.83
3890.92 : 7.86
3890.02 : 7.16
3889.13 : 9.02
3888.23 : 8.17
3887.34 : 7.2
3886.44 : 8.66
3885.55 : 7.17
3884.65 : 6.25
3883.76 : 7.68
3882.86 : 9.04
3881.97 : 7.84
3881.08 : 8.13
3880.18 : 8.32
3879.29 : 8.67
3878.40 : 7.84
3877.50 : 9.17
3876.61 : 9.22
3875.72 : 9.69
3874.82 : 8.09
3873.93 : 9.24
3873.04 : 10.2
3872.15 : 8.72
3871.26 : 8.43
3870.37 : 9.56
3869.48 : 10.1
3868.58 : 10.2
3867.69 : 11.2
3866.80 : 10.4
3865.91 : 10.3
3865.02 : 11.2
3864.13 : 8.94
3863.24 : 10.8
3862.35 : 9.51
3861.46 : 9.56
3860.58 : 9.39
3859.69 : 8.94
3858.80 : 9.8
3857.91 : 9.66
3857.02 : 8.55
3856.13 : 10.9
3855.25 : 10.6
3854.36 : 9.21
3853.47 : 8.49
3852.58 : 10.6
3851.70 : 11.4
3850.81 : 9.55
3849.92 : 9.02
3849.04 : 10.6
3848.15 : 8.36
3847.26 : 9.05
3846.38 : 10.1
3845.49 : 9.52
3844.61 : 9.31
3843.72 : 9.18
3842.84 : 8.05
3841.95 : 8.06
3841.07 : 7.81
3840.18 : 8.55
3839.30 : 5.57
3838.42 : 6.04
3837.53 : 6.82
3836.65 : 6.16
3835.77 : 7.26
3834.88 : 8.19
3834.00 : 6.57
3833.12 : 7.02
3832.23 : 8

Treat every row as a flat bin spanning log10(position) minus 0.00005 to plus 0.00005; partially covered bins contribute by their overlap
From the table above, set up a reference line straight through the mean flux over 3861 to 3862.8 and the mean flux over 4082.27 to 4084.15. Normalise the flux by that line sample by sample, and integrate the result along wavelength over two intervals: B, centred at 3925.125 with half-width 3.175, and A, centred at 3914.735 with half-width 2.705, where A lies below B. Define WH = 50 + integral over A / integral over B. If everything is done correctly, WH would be 51.0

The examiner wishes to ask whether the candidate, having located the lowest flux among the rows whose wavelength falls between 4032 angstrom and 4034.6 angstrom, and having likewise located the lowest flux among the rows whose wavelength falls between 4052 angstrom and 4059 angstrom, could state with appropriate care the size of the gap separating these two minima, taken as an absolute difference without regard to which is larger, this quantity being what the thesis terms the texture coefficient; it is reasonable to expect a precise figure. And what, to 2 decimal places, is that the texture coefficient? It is 1.32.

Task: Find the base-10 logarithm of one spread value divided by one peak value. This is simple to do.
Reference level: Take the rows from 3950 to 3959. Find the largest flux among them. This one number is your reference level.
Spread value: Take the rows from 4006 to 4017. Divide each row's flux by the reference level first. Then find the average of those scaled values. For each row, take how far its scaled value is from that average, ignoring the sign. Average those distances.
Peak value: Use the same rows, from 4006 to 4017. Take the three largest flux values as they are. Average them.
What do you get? -2.27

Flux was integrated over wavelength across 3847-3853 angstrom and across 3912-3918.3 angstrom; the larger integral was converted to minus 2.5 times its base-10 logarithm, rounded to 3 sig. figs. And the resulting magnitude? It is -4.58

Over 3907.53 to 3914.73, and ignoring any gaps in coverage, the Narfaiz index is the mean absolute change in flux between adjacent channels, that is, 0.714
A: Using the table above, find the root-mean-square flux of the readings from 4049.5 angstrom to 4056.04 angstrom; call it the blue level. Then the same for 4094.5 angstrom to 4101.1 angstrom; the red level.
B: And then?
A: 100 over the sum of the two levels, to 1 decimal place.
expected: 5.2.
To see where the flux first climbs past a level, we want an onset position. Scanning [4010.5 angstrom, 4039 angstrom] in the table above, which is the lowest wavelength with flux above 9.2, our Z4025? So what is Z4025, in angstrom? 4010.99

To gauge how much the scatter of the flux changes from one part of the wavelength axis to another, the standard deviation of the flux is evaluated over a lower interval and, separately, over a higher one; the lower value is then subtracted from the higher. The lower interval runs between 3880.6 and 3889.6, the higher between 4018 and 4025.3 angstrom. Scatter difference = -0.3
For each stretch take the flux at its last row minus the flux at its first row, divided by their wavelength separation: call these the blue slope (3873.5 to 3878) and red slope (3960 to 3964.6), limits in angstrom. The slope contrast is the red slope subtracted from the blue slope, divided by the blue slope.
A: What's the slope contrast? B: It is 11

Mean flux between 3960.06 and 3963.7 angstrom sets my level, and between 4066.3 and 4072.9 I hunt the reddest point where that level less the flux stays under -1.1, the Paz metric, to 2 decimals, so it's 4072.42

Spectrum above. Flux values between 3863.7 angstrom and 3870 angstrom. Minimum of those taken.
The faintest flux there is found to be 8.94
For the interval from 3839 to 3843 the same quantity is 5.57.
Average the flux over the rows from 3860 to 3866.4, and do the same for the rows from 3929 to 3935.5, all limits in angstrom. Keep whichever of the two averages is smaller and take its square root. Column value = 2.77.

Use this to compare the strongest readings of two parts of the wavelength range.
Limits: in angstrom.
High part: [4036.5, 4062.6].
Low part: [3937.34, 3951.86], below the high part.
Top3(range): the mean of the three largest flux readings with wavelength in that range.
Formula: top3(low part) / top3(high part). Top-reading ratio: 0.93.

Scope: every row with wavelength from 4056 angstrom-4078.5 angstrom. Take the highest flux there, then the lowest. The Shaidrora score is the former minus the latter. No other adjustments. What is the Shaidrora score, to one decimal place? 2.3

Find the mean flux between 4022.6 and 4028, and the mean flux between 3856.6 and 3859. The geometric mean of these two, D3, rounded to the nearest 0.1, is 9.3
